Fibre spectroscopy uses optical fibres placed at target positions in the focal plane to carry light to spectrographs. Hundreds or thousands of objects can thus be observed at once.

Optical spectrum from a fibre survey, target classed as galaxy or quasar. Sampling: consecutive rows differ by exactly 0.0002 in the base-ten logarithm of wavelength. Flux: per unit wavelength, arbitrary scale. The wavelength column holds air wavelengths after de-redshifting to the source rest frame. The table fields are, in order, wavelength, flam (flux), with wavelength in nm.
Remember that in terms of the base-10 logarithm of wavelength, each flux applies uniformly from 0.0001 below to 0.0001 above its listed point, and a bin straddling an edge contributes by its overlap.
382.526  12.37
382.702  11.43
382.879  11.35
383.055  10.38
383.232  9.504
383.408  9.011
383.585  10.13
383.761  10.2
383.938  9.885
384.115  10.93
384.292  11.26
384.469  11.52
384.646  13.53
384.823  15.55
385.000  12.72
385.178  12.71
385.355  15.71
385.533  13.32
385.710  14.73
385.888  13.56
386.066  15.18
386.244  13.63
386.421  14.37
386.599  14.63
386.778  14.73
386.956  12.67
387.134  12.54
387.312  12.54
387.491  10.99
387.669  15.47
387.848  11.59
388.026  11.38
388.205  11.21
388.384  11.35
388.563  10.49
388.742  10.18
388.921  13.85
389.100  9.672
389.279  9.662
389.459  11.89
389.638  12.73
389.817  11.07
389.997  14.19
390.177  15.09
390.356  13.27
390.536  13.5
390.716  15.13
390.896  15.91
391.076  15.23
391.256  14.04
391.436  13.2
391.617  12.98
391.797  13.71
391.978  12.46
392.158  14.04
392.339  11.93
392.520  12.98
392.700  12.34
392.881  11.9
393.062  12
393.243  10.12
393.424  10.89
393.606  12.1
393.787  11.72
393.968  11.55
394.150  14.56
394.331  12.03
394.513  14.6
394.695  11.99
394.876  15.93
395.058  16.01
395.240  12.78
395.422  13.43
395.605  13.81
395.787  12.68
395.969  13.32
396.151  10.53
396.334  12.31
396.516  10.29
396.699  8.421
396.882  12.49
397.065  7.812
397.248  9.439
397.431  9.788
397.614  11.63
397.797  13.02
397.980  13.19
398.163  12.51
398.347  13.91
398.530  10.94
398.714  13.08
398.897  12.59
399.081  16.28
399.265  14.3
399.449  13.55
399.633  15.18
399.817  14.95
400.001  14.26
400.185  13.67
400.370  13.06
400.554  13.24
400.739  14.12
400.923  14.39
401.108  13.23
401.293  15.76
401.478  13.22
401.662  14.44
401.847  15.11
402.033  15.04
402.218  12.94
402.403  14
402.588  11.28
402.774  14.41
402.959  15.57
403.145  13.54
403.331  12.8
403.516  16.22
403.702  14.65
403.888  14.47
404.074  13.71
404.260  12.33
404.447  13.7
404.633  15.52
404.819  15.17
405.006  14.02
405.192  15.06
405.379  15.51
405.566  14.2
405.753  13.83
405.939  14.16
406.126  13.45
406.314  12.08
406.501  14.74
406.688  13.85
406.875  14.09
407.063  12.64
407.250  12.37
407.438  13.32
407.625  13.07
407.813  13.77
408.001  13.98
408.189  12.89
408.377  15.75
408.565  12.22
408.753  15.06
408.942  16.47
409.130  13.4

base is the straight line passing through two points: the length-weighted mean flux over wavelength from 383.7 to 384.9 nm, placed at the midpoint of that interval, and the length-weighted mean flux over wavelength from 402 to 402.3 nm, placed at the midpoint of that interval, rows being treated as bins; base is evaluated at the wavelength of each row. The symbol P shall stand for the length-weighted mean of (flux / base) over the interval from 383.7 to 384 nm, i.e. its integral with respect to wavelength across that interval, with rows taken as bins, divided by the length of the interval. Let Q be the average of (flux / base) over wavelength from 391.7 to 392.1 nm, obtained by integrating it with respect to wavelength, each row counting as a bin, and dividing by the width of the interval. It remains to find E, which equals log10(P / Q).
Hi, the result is -0.09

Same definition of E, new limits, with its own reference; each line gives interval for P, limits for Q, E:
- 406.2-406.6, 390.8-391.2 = -0.12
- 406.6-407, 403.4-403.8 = -0.05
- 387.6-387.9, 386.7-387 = -0.01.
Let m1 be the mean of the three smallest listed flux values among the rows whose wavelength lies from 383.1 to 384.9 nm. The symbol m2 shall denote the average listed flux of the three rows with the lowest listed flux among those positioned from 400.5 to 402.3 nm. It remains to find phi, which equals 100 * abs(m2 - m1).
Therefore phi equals 366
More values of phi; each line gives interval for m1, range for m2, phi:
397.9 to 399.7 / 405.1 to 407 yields 111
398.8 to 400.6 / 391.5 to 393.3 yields 165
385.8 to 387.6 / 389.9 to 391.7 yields 113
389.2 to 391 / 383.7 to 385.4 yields 54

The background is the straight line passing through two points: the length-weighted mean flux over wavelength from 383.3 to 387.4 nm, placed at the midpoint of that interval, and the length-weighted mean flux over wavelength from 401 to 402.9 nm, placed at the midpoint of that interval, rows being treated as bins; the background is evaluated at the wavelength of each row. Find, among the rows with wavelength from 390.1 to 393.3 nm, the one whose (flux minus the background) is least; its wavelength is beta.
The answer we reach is 393.243 nm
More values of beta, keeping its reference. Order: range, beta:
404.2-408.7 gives 408.565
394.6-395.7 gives 394.695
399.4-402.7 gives 402.588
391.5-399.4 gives 397.065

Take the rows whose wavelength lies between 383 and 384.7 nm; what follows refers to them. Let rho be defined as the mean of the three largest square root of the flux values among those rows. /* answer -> 3.48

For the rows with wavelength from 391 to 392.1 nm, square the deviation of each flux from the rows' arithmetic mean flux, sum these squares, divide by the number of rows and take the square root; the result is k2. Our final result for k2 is 0.89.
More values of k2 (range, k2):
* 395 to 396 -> 1.11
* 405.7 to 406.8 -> 0.82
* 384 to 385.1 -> 1.60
